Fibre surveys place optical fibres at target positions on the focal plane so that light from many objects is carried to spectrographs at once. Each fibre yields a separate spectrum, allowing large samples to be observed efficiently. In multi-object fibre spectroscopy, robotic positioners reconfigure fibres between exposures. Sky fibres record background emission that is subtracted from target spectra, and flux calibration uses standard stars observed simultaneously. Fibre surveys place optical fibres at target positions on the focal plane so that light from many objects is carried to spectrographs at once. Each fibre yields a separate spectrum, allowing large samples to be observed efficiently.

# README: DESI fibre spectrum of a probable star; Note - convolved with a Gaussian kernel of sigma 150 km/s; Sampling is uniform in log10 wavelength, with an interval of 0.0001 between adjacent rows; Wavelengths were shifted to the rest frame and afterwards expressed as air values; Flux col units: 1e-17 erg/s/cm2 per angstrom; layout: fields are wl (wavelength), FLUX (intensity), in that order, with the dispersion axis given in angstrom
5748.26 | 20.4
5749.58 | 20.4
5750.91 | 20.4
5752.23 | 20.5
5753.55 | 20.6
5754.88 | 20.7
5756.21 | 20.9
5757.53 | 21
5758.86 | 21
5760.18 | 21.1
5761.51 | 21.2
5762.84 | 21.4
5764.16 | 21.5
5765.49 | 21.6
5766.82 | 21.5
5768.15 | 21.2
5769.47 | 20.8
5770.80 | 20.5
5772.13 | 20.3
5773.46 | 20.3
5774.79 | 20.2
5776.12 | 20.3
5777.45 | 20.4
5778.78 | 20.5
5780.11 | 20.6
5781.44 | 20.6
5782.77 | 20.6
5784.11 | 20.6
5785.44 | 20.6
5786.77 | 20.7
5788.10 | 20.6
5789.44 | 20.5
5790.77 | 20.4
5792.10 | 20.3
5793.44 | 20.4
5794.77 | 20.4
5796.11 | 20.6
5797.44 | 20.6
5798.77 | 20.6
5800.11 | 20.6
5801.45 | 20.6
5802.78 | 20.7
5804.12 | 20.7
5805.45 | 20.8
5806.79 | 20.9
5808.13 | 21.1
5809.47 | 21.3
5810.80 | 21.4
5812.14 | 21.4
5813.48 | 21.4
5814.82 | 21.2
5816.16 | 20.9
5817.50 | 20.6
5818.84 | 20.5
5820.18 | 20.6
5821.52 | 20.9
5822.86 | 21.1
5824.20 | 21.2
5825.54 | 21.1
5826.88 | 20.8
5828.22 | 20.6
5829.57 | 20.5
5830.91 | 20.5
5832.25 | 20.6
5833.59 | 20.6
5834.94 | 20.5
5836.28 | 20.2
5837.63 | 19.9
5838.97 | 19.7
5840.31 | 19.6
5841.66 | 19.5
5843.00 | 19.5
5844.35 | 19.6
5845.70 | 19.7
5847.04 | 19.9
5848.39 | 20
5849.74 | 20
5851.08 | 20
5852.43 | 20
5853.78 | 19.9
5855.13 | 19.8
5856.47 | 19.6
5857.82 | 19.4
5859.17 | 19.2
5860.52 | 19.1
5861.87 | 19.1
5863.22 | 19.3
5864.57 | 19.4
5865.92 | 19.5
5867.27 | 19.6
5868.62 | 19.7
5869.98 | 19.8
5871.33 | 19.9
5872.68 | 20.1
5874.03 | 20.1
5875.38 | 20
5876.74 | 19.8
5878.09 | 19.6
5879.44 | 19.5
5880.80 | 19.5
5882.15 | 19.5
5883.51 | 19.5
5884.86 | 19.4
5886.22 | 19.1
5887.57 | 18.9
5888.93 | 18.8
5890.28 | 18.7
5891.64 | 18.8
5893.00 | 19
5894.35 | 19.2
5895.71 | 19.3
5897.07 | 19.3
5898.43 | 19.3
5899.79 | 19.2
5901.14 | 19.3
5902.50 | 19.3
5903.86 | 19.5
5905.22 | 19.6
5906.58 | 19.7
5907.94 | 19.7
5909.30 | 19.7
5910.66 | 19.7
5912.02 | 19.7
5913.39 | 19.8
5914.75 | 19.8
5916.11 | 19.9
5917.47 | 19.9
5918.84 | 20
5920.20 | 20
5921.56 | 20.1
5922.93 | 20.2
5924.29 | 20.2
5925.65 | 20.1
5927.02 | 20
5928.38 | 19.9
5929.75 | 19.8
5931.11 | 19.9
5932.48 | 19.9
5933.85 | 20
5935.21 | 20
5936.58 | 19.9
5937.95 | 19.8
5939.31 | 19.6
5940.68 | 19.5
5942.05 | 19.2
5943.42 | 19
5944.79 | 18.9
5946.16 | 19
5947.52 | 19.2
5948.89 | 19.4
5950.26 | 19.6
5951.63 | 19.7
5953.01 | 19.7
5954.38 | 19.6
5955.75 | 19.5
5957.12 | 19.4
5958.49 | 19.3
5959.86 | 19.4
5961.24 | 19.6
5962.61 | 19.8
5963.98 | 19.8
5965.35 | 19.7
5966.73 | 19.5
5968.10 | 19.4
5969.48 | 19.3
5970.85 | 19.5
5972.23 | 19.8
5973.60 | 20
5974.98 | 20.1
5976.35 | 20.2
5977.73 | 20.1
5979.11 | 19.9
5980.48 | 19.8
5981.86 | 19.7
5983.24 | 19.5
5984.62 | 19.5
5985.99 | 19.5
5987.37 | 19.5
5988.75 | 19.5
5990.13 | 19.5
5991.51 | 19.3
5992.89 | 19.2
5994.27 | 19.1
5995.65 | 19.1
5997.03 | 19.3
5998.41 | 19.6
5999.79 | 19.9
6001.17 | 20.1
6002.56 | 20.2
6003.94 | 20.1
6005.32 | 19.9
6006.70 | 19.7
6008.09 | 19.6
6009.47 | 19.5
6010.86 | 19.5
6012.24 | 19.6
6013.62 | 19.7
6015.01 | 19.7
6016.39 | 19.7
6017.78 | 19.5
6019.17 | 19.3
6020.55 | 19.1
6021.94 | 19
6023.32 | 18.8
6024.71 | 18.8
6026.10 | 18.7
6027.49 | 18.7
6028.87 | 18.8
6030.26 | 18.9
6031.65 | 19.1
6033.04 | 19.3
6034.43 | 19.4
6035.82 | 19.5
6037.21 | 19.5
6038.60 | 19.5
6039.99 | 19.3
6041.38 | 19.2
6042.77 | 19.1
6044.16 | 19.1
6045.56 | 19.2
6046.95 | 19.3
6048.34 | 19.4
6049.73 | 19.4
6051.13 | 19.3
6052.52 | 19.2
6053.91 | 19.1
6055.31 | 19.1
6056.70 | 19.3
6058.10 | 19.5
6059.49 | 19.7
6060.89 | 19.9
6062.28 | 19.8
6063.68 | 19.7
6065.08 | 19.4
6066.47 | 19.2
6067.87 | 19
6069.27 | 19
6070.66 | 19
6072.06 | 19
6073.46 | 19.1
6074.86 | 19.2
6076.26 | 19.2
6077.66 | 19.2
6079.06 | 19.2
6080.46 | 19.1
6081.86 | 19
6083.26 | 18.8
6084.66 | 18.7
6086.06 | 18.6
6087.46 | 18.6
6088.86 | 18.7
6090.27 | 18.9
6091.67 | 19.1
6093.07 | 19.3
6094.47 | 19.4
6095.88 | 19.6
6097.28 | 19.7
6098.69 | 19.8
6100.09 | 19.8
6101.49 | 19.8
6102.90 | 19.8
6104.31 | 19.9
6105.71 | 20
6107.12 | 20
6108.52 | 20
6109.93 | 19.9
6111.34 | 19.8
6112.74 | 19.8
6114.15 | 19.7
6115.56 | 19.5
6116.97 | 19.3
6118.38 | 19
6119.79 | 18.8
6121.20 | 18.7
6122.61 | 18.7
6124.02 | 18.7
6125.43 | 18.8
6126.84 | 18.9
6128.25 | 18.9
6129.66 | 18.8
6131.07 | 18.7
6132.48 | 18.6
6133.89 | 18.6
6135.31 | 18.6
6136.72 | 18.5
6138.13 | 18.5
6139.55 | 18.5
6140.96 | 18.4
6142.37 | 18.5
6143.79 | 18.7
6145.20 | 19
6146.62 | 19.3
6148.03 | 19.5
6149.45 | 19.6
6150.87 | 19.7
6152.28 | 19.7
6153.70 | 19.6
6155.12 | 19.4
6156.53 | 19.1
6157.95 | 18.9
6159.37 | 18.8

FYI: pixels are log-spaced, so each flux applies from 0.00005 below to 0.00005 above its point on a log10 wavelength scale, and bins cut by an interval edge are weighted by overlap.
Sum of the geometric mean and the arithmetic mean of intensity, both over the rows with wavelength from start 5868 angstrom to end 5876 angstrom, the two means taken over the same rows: 39.9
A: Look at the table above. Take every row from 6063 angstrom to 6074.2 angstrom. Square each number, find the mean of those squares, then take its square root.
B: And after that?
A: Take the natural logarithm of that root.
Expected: 2.95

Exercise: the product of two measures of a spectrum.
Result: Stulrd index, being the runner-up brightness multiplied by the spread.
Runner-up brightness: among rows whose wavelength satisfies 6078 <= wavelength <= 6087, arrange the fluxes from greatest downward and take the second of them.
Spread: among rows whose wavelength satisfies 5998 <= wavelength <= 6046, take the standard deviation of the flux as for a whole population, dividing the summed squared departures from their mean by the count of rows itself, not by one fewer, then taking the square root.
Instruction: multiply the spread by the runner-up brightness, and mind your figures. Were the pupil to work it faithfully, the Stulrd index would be 7.6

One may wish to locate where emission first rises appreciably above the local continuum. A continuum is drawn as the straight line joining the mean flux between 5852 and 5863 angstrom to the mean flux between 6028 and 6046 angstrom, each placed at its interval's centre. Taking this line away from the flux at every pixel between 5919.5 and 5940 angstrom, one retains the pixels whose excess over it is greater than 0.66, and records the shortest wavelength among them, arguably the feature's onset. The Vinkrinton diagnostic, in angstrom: 5921.56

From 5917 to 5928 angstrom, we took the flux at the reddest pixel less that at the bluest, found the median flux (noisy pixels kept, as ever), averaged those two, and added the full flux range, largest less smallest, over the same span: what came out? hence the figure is 10.4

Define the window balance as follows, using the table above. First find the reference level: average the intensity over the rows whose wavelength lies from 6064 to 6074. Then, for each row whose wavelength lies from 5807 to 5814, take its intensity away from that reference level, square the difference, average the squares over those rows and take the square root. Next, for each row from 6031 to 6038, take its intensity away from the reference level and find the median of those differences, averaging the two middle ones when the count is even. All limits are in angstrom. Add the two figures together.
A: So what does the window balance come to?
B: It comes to 1.9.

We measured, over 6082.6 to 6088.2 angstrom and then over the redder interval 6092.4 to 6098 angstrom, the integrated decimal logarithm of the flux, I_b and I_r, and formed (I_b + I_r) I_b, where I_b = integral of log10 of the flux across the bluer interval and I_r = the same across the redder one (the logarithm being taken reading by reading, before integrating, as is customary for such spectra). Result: 102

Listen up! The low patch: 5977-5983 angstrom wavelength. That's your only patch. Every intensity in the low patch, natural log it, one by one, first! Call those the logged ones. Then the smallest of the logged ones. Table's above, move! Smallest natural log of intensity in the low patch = 2.98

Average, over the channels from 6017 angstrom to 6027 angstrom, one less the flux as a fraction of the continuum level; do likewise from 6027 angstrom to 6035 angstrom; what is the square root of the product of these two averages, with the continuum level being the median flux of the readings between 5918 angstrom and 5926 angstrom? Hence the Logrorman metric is 0.053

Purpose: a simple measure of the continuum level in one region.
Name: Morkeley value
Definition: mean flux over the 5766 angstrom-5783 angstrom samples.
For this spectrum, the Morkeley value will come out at 20.6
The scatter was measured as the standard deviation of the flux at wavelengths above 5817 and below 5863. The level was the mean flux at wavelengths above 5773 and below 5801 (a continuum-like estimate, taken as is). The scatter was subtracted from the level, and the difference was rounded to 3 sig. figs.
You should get 19.9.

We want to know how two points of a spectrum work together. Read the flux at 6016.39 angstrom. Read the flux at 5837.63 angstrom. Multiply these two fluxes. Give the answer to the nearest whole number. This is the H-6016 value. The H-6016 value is 392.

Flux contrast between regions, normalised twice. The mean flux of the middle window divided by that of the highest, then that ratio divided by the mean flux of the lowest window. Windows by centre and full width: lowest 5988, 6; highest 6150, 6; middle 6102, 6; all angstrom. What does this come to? 0.0518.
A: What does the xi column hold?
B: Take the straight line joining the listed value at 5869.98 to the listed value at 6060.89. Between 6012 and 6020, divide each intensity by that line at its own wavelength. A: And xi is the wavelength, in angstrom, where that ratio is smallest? 6019.17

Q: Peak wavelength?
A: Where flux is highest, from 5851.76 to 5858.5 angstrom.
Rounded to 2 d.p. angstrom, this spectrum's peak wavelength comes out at 5852.43 angstrom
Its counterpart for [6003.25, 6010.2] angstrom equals 6003.94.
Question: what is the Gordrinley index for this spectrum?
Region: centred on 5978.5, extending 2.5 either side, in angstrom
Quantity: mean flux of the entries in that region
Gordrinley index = 20.0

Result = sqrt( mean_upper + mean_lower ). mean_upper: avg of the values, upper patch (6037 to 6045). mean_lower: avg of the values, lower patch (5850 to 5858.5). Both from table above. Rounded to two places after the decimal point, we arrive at 6.25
